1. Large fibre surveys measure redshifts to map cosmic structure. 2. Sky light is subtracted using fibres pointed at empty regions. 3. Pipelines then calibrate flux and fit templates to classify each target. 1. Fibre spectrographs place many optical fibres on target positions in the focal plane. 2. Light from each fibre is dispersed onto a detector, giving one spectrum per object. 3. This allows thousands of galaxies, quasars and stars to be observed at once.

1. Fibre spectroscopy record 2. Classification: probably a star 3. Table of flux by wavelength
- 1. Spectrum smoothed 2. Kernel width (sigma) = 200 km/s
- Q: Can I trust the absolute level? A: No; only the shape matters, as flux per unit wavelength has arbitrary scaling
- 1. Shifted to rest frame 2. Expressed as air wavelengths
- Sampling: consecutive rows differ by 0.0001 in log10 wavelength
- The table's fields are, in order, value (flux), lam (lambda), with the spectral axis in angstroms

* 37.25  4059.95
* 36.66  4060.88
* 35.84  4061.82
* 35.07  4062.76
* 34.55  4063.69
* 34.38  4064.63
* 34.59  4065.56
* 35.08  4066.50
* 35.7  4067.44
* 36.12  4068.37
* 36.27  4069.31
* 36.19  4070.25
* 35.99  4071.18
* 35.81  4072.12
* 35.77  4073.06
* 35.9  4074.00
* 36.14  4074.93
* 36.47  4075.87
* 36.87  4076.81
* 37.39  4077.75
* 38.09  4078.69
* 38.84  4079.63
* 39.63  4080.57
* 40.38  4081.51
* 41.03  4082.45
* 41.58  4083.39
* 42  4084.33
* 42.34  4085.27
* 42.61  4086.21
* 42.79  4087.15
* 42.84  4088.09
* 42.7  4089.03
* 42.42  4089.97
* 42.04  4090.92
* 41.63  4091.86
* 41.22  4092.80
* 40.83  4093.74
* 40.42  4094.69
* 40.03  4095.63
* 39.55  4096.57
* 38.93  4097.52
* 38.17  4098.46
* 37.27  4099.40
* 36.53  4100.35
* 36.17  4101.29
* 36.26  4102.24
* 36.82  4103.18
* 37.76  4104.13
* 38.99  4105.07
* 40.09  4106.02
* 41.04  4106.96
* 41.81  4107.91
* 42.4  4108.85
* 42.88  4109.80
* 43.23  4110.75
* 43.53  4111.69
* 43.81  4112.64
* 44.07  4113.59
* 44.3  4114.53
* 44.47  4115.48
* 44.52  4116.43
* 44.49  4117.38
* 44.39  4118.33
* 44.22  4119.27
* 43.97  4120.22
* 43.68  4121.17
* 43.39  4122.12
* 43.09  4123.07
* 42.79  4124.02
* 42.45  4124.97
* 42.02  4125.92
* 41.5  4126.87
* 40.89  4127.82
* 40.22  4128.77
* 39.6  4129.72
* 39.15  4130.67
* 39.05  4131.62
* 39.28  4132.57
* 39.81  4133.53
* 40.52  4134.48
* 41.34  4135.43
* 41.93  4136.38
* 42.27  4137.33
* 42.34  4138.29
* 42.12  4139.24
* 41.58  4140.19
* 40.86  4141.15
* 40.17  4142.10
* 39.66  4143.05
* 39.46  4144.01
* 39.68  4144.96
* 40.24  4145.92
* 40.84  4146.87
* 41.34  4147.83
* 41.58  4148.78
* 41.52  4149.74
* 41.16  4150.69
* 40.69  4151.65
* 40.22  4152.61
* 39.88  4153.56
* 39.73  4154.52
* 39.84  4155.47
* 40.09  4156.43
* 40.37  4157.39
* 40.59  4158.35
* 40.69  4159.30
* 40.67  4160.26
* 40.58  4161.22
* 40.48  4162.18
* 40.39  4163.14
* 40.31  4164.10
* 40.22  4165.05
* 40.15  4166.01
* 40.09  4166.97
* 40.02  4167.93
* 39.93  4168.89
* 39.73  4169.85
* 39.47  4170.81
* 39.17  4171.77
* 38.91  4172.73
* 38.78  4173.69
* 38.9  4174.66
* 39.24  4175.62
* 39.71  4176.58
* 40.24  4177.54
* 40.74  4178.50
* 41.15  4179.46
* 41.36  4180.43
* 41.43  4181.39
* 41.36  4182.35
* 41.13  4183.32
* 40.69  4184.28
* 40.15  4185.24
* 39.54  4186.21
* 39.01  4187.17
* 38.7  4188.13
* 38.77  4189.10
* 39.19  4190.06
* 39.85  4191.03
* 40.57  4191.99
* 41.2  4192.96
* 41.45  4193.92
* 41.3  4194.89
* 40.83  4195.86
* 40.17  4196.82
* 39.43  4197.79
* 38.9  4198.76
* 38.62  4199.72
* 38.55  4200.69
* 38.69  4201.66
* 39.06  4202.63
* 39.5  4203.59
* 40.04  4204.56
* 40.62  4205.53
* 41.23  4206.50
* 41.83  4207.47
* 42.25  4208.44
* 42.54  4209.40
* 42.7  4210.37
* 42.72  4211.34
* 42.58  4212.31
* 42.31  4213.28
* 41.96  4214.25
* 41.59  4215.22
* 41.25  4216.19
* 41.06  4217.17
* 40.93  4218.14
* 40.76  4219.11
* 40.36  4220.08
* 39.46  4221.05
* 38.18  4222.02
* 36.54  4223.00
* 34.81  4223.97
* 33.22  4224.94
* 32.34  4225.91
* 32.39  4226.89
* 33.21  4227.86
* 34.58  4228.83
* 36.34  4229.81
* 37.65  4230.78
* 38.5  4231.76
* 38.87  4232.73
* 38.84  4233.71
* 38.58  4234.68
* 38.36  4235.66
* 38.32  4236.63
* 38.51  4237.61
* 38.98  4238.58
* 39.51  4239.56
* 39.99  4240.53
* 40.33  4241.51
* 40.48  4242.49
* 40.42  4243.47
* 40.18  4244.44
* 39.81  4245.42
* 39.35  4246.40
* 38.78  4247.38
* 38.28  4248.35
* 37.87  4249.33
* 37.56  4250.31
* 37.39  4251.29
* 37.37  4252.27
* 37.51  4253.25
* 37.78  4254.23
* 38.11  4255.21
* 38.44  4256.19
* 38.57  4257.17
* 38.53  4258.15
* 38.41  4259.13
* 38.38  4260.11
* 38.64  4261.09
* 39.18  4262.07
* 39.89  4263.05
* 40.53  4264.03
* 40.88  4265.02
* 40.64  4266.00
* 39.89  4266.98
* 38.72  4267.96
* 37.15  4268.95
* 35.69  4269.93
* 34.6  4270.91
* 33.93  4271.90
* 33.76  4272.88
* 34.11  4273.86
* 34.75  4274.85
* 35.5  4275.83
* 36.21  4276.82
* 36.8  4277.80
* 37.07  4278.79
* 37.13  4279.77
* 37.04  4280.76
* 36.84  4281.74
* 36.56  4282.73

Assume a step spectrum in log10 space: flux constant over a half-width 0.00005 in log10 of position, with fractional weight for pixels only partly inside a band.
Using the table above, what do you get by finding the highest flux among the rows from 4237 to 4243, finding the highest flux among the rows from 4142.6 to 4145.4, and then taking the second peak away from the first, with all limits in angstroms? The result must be 0.8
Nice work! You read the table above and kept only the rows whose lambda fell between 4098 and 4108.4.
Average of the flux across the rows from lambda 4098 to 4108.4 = 38.3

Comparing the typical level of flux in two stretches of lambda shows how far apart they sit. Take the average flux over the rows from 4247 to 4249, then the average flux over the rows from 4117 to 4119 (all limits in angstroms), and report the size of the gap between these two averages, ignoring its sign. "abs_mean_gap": 6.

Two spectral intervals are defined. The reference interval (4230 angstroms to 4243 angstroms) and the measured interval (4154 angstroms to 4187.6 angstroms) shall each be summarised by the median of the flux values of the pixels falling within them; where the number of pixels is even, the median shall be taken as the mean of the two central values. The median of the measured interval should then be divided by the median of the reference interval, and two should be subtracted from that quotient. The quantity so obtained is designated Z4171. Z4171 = -0.97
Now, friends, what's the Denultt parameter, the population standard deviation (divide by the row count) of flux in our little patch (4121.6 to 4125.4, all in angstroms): 0.35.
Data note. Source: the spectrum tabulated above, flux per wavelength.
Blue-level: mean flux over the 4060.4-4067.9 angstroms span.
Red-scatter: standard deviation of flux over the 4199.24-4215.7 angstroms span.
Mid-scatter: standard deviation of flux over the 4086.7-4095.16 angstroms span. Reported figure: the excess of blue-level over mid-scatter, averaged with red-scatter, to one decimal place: 18.0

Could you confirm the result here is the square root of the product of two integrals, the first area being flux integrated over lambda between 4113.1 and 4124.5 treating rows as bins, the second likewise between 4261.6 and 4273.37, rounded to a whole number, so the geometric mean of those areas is 473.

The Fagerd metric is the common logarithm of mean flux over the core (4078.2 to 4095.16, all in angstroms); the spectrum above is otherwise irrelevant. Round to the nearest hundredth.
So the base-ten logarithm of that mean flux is 1.62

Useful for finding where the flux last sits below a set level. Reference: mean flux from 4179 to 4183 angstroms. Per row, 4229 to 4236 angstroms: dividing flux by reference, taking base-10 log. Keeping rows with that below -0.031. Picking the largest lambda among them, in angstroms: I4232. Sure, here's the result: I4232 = 4235.66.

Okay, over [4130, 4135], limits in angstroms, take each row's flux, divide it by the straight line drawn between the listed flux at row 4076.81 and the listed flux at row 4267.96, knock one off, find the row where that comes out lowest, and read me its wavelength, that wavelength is 4131.62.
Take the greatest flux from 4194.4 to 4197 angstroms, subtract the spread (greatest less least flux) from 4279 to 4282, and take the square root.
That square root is 6.40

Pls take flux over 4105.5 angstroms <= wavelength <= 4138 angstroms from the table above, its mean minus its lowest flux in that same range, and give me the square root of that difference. 1.8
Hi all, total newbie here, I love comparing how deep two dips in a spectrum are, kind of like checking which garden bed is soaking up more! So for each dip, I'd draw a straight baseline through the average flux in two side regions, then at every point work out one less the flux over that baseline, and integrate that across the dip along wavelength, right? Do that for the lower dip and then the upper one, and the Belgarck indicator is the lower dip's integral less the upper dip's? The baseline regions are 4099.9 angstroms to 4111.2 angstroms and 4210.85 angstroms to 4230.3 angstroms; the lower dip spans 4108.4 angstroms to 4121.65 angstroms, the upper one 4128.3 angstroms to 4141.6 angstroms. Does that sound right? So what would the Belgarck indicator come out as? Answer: -1.0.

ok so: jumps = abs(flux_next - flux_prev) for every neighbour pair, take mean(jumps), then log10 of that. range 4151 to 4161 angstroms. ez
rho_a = -0.67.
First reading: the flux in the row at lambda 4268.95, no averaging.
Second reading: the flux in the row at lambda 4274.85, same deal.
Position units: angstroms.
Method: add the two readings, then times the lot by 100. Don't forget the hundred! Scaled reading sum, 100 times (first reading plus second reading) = 7190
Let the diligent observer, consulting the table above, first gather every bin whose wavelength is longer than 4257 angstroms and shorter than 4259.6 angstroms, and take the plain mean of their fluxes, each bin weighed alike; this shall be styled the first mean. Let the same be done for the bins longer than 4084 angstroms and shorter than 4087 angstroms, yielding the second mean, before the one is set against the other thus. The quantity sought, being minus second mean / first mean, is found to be -1.10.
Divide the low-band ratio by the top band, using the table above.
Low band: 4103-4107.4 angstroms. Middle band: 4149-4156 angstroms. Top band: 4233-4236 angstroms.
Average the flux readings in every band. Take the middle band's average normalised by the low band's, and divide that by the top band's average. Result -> 0.0269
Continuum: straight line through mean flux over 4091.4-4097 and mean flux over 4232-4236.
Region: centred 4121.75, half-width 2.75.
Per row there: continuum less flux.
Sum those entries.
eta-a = -20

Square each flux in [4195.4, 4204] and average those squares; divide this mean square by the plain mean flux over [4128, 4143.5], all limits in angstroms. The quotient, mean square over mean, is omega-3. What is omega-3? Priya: 38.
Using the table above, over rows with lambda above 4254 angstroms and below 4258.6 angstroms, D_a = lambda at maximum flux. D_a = 4257.17 angstroms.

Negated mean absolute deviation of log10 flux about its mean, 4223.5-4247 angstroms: -0.027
